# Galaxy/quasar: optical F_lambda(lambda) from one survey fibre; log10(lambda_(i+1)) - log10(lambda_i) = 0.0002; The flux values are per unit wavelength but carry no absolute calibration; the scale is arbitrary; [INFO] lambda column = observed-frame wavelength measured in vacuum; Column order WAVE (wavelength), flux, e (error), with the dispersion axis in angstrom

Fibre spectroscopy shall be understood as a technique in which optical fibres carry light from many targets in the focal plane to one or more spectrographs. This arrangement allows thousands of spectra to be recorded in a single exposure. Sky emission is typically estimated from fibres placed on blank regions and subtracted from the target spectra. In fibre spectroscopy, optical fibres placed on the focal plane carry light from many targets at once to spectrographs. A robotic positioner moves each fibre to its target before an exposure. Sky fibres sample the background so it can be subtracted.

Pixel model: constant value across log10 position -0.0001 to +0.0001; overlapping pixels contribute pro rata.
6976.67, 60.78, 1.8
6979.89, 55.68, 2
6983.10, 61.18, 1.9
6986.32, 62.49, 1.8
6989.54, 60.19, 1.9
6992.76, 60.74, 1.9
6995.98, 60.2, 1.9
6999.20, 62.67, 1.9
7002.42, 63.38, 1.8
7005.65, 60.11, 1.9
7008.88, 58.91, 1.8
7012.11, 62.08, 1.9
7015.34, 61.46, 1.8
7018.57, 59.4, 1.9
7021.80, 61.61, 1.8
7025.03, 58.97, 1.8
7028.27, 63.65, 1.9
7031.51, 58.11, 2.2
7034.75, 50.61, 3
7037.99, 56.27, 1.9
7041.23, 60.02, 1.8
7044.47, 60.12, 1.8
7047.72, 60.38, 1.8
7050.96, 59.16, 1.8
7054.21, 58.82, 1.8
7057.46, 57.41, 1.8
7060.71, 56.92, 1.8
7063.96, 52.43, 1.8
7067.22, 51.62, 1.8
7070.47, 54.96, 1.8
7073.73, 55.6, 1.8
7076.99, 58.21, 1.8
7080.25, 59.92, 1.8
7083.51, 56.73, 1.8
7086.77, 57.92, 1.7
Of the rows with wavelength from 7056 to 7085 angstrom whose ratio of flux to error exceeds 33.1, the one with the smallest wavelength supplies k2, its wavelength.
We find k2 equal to 7080.25 angstrom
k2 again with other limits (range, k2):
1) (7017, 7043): 7021.80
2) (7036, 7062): 7041.23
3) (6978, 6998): 6986.32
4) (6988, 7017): 7002.42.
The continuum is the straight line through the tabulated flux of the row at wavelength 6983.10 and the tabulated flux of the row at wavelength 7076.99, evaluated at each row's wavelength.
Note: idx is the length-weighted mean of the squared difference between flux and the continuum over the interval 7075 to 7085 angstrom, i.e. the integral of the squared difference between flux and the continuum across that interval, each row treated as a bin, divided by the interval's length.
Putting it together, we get 1.8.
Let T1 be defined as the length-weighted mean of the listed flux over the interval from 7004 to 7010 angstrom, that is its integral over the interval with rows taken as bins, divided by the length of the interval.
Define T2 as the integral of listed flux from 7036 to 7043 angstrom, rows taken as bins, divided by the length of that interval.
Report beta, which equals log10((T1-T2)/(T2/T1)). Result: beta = 0.2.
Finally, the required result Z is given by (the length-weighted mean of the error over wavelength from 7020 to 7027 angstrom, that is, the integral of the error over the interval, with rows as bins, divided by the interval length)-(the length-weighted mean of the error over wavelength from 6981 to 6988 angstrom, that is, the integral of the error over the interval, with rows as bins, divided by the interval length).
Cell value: -0.05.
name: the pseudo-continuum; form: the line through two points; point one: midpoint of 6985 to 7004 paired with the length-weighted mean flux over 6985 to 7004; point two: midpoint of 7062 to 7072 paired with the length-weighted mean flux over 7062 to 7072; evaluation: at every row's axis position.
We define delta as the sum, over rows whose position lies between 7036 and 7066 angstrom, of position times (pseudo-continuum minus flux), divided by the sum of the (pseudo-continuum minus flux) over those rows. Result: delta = 7049.9 angstrom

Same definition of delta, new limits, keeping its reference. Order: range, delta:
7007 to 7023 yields 7018.1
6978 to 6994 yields 6983.0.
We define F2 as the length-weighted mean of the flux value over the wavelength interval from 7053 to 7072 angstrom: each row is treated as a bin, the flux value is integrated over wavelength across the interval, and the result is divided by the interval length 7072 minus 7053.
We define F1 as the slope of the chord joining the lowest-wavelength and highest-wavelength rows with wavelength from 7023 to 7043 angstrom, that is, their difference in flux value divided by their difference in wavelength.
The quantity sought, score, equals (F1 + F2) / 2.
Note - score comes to 27.7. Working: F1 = 0.06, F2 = 55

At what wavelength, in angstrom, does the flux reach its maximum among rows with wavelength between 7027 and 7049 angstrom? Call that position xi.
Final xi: 7028.27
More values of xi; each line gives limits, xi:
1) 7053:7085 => 7080.25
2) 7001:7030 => 7028.27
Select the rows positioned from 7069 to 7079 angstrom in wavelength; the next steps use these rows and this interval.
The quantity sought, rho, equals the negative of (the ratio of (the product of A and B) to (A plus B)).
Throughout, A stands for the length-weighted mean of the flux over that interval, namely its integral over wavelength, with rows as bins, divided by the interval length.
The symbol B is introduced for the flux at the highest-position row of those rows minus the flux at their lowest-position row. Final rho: -3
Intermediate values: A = 56.4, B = 3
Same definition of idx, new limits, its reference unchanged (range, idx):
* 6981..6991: 2.4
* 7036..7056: 3.6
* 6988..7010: 2.2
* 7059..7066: 22.1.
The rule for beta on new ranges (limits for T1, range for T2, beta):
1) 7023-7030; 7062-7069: 1.0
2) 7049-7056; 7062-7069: 0.9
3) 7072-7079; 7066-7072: 0.6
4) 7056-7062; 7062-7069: 0.7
